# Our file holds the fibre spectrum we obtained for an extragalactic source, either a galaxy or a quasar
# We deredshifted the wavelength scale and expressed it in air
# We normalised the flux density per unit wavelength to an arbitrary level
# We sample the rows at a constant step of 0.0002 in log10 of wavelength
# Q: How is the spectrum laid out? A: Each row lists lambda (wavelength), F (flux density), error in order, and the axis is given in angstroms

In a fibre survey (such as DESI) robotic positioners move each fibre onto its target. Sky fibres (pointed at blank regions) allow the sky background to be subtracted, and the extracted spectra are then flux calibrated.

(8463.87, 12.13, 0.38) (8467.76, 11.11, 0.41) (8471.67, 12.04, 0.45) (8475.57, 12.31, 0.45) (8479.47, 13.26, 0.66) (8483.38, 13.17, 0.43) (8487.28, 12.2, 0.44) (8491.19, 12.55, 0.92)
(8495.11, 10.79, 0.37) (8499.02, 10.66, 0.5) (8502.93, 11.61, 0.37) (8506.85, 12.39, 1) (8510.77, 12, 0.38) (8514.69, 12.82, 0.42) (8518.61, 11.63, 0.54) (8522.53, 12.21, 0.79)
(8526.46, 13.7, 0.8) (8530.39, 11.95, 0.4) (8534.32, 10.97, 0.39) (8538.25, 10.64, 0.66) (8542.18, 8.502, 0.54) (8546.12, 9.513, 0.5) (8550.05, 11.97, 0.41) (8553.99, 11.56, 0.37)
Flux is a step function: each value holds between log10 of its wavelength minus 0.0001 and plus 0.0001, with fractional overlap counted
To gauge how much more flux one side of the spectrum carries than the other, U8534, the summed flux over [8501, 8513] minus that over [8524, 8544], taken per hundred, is -0.20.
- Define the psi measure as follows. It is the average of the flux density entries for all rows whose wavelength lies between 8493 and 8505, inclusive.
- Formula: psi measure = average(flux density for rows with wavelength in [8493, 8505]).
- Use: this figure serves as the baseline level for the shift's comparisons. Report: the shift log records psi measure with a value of 11.0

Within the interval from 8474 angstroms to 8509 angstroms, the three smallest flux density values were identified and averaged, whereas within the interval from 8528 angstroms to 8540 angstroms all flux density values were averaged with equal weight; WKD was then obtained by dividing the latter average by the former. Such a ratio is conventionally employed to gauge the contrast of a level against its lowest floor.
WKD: 1.02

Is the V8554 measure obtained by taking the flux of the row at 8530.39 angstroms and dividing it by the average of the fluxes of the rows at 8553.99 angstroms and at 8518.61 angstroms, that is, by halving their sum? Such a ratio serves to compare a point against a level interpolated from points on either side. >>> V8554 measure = 1.03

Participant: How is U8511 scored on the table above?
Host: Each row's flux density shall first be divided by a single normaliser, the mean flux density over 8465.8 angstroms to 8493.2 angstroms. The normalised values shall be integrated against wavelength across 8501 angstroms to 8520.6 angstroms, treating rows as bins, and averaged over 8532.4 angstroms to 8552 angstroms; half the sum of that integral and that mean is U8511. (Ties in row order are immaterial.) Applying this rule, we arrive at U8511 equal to 10.0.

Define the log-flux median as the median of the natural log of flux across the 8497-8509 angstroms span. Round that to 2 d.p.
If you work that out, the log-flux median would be 2.45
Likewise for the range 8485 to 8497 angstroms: 2.50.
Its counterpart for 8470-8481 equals 2.51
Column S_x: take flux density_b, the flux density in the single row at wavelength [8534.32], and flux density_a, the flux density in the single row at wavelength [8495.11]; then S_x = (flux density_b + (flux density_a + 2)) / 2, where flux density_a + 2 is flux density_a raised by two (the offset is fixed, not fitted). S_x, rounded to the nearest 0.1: 11.9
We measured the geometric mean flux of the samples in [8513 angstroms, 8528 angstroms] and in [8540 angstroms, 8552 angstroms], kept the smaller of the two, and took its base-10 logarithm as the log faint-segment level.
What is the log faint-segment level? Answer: 1.00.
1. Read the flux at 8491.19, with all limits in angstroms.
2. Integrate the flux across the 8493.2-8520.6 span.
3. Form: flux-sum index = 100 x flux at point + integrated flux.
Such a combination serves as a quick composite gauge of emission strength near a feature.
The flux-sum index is 1576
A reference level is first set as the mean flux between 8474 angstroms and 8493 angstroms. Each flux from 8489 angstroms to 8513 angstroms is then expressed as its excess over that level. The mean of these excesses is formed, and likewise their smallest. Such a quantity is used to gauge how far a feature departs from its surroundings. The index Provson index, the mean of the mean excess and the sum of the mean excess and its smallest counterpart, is -2.1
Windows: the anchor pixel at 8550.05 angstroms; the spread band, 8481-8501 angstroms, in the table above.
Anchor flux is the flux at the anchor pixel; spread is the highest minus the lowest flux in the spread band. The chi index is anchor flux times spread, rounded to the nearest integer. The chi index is 30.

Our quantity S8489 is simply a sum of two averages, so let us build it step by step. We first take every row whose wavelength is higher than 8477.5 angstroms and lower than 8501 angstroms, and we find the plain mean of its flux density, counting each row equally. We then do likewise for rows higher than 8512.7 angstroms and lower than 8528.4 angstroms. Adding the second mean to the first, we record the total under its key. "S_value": 24.7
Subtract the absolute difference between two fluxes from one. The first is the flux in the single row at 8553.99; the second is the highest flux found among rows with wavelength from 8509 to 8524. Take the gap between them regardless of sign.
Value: -0.3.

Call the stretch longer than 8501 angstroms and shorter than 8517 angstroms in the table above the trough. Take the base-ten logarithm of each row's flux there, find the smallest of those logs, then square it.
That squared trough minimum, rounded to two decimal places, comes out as 1.13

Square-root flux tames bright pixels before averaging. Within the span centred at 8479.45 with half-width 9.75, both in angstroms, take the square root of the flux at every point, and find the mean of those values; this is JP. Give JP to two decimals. 3.55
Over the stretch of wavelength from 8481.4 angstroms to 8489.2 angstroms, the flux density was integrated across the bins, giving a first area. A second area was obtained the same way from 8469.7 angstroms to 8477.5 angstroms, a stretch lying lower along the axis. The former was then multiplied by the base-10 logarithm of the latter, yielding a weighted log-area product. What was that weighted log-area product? 196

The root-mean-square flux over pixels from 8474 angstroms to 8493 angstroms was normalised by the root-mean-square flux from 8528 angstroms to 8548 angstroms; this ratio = 1.22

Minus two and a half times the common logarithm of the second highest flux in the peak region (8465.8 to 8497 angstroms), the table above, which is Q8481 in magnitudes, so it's -2.80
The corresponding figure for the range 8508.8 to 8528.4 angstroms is -2.77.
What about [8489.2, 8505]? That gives -2.66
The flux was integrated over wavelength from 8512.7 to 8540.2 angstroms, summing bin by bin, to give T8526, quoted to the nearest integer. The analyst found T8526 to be 330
